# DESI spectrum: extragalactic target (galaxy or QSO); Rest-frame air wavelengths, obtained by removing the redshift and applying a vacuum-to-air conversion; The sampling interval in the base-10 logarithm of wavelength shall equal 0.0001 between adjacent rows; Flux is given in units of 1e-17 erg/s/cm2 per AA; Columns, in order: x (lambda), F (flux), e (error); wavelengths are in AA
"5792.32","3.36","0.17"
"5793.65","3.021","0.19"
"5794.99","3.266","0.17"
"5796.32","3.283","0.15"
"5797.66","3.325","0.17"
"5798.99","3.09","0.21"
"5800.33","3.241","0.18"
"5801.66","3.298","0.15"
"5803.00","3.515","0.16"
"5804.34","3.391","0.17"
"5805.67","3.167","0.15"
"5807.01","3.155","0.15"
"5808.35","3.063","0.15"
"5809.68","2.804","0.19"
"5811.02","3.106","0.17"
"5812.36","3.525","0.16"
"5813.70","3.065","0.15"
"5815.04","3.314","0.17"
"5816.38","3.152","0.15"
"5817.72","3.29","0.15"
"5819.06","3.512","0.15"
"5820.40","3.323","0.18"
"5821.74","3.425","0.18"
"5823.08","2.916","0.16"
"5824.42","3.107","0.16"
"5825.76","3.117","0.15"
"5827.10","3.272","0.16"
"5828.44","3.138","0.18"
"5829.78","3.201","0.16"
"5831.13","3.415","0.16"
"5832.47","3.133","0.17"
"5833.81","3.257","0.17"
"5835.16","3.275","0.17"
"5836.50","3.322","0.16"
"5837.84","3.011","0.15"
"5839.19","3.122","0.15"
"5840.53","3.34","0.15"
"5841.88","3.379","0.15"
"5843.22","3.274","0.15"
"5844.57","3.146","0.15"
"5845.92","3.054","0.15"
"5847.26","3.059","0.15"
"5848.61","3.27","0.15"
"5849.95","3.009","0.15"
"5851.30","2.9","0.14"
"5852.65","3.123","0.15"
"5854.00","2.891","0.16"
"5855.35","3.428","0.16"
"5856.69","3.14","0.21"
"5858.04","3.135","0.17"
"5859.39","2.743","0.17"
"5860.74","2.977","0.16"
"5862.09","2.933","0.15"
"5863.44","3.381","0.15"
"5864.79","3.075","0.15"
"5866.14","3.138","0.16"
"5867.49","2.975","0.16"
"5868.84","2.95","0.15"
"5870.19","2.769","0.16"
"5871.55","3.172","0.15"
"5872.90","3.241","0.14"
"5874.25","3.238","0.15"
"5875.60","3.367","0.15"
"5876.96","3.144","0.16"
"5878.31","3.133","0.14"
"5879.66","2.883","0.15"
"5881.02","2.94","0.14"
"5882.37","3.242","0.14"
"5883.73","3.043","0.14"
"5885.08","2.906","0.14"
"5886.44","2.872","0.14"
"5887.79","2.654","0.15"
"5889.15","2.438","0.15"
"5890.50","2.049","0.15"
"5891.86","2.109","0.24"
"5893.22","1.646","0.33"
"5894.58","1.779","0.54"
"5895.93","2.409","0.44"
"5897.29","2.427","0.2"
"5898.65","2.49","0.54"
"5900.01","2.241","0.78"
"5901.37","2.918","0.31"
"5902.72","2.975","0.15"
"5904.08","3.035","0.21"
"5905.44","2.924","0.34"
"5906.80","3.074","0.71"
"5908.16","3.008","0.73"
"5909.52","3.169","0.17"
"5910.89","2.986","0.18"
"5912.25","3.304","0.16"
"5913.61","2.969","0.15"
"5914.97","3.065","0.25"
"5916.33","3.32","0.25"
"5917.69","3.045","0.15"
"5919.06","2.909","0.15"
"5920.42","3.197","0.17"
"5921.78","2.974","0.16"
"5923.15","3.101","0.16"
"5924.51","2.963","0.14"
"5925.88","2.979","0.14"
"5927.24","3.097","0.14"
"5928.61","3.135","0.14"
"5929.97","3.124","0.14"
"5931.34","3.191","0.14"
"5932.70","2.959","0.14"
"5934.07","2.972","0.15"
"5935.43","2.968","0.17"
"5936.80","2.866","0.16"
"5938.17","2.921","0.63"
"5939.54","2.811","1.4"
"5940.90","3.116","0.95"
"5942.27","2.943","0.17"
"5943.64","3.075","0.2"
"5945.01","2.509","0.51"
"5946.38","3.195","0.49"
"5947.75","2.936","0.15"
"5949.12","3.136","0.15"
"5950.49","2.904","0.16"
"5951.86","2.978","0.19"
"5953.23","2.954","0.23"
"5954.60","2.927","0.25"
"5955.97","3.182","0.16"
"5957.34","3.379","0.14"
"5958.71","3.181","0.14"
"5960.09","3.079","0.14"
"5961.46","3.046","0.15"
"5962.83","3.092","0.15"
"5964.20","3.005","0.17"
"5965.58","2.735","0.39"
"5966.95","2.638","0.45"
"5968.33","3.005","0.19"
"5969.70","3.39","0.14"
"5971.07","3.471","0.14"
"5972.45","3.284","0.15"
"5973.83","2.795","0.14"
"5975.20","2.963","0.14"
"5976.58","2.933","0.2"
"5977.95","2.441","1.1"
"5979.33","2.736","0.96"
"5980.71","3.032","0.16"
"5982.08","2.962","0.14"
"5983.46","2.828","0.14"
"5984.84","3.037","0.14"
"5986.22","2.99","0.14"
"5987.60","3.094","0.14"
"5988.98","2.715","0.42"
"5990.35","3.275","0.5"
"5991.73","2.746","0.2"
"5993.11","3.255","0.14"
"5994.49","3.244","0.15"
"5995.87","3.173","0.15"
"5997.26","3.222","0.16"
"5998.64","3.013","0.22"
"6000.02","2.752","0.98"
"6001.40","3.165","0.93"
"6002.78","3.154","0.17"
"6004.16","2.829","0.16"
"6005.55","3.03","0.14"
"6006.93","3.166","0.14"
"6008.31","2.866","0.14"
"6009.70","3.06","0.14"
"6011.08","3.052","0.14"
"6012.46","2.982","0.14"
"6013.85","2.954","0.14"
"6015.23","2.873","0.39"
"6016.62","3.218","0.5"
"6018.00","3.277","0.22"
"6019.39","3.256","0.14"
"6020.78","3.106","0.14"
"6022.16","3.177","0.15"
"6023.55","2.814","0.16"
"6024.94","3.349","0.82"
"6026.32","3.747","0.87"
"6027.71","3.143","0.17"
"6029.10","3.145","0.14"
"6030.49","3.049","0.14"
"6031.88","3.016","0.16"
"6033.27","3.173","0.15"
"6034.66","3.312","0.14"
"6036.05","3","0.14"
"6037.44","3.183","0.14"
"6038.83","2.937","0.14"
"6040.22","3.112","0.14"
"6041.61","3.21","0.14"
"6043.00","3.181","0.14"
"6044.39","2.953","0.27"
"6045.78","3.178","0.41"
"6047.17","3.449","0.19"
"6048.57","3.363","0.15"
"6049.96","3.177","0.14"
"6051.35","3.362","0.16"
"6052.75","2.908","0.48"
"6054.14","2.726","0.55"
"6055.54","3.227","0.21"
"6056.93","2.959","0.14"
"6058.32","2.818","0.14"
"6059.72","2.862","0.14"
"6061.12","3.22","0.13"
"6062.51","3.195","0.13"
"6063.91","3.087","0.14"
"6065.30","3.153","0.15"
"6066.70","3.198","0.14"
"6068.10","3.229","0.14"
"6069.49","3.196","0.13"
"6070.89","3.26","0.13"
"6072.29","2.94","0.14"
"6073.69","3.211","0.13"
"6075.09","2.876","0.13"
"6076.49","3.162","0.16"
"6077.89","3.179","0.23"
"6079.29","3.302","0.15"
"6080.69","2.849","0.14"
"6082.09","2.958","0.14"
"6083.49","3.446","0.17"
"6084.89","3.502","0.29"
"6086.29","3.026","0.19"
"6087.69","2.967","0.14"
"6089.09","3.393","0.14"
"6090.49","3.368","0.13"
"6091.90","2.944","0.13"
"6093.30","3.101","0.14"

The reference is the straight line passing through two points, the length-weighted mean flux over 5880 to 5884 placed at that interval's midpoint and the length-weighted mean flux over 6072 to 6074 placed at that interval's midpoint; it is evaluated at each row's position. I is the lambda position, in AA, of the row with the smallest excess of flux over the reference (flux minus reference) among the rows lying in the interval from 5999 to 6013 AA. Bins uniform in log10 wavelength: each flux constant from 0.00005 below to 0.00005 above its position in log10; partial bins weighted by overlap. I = 6000.02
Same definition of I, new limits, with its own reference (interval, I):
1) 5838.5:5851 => 5849.95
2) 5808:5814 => 5809.68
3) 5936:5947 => 5945.01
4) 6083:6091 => 6087.69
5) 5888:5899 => 5893.22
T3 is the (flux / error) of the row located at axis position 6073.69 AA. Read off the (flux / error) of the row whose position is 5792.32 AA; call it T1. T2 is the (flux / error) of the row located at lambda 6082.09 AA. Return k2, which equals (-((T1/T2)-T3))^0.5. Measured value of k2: 4.87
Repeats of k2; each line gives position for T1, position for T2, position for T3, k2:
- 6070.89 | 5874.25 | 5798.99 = 3.68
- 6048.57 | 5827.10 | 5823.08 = 4.14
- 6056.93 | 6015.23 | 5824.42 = 4.07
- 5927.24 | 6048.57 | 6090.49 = 4.99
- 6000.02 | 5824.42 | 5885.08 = 4.54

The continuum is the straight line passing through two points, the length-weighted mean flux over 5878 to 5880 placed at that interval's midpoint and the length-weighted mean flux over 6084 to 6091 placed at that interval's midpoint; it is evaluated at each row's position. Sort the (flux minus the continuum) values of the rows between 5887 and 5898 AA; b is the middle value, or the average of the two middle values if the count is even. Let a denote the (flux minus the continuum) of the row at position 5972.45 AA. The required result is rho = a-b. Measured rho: 0.9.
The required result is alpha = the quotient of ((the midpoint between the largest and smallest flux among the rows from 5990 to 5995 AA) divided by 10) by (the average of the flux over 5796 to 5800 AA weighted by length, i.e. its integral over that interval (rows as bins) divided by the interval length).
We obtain 0.093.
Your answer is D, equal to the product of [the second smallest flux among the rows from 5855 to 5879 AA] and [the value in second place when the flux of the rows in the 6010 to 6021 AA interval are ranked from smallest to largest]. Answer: 8.2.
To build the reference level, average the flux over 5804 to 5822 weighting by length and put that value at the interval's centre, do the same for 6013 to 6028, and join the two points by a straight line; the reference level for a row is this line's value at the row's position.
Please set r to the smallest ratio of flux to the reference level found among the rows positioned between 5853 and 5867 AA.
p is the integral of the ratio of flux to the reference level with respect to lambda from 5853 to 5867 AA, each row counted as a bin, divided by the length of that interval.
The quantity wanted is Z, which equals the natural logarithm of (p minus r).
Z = -2.2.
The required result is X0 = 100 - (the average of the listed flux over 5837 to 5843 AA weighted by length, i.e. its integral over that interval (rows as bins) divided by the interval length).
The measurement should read 96.8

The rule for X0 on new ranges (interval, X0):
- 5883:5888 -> 97.1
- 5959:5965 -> 96.9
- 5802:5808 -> 96.7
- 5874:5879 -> 96.8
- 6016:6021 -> 96.8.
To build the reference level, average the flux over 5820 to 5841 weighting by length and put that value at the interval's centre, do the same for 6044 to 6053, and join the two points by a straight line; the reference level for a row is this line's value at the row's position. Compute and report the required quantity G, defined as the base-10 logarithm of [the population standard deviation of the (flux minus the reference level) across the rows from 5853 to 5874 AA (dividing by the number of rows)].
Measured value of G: -0.715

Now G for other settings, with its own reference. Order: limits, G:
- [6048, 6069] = -0.720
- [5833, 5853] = -0.856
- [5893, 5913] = -0.313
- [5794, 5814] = -0.742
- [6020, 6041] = -0.686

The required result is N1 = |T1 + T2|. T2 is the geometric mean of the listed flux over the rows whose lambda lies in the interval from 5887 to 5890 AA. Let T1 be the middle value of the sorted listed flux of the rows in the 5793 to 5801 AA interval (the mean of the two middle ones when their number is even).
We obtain 5.80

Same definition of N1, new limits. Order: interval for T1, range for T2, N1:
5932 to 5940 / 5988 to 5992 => 5.84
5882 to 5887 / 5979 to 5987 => 5.90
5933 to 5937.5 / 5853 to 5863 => 6.00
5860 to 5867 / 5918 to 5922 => 6.10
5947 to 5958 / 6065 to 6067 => 6.14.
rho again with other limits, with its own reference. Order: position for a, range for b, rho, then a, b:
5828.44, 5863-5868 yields 0.1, 0.2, 0.11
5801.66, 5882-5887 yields 0.4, 0.4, -0.04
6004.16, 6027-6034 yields -0.3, -0.3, -0.04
